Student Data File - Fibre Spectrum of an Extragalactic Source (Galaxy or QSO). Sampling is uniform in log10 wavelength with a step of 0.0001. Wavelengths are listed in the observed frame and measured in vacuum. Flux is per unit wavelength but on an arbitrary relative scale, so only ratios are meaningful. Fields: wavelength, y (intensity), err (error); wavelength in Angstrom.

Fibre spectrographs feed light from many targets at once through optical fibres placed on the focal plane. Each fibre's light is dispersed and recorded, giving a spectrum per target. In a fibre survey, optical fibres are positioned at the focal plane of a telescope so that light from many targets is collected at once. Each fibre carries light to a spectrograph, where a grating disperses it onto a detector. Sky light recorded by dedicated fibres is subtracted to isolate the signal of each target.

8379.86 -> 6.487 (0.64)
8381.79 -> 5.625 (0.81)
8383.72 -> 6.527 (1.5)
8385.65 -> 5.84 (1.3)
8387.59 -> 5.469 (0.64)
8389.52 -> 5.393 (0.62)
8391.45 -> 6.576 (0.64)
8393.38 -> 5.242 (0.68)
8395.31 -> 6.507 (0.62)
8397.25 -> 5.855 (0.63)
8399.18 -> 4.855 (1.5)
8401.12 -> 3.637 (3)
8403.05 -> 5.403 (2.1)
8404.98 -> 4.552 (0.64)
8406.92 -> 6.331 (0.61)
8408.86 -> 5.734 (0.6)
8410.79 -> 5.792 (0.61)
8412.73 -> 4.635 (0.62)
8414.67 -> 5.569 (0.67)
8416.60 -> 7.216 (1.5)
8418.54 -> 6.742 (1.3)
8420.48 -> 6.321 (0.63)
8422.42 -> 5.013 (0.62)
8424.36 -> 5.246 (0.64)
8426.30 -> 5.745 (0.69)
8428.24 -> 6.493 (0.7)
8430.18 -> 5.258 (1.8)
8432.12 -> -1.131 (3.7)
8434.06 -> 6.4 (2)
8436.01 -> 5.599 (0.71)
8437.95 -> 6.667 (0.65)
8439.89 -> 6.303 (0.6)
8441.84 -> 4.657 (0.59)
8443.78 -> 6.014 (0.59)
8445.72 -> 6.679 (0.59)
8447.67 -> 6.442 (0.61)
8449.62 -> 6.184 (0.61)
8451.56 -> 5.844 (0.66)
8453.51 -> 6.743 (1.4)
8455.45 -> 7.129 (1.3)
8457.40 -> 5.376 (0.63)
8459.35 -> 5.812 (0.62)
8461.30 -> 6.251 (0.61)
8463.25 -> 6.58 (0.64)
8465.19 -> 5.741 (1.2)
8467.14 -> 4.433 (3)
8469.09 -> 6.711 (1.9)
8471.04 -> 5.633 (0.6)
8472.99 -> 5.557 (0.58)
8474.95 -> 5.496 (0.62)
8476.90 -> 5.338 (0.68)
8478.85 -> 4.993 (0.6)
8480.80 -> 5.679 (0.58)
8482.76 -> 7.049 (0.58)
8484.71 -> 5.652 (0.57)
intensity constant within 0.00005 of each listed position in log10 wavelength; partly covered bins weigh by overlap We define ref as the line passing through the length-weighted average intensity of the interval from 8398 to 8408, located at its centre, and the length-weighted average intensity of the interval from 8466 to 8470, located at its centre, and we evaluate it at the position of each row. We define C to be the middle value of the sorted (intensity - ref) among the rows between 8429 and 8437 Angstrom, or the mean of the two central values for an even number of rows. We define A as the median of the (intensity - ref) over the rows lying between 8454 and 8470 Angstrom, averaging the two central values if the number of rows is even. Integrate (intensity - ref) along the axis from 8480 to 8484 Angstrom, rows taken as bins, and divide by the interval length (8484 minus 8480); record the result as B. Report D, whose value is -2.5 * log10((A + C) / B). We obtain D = -0.09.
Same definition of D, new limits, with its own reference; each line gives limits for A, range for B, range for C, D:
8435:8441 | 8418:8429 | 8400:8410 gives -0.73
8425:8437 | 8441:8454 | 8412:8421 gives -0.92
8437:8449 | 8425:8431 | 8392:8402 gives -0.88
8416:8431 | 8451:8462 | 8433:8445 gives -0.89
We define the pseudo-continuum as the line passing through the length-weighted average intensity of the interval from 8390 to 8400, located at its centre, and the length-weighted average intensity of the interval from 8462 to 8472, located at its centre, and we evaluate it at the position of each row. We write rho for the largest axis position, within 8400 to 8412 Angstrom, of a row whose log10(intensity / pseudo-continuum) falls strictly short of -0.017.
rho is 8404.98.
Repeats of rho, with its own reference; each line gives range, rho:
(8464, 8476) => 8474.95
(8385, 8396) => 8393.38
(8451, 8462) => 8457.40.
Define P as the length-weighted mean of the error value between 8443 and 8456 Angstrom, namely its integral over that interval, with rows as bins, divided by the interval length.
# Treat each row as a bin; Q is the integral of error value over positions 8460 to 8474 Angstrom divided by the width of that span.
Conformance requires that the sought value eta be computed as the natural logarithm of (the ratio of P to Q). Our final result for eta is -0.4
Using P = 0.81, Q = 1.2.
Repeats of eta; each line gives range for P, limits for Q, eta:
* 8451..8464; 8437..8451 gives 0.3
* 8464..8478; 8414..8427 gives 0.3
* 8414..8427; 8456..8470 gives -0.3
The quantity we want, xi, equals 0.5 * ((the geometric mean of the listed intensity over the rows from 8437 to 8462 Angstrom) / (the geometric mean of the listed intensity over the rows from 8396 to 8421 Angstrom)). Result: 0.56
